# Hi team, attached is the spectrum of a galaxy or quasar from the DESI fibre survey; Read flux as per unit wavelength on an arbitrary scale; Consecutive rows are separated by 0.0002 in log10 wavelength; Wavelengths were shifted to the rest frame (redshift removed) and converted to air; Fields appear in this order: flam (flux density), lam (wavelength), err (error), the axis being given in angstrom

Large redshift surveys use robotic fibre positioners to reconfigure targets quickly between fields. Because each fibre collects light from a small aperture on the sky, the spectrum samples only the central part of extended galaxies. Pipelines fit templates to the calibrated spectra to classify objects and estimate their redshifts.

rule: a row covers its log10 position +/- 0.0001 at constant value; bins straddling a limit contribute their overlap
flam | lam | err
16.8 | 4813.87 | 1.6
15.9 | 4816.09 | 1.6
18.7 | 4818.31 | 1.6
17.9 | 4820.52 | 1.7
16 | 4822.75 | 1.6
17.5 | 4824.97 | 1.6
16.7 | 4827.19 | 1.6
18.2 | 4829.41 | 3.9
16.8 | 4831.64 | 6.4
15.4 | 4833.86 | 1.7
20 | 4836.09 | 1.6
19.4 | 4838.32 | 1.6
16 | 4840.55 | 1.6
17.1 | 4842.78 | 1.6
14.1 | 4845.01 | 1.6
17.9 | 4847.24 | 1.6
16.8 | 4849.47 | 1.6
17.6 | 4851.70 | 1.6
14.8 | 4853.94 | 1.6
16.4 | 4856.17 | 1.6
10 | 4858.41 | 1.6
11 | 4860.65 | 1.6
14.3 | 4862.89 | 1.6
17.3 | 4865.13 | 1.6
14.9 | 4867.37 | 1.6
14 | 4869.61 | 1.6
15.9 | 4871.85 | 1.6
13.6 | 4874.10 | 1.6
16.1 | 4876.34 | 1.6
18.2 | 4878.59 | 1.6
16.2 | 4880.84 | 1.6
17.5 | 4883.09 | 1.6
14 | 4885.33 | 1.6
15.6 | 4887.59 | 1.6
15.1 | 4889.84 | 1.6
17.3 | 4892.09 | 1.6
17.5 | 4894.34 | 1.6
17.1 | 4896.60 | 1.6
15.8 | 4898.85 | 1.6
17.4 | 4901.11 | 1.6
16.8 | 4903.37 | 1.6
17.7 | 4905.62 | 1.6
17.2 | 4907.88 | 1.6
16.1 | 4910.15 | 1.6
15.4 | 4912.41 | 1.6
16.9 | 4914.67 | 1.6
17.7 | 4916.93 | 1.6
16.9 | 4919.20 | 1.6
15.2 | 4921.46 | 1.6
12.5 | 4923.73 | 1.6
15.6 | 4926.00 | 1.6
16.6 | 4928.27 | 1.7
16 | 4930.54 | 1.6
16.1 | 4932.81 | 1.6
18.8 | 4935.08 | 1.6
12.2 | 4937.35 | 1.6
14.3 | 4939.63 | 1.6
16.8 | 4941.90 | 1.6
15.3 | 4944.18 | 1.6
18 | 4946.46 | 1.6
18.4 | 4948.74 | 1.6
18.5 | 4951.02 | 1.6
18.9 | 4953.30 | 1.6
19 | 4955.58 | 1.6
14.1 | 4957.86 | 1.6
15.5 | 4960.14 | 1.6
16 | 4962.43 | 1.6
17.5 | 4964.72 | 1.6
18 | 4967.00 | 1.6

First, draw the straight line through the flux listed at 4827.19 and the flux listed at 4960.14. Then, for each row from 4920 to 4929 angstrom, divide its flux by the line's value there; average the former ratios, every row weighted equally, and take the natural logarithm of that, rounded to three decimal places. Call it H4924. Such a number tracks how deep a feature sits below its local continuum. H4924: -0.055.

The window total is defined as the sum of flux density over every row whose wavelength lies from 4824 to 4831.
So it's 52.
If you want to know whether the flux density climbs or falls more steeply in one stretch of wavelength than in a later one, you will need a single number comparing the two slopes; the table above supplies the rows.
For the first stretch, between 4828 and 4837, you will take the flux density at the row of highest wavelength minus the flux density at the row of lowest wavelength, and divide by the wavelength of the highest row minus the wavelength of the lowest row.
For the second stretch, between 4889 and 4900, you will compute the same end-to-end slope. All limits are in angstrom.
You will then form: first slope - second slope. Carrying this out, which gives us 0.2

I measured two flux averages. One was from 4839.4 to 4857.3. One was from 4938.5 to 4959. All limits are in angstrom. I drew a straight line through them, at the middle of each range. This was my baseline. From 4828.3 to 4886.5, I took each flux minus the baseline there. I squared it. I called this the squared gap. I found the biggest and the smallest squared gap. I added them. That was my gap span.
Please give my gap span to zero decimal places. 41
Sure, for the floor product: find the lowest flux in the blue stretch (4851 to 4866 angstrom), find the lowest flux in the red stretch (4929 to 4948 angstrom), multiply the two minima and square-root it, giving 11.0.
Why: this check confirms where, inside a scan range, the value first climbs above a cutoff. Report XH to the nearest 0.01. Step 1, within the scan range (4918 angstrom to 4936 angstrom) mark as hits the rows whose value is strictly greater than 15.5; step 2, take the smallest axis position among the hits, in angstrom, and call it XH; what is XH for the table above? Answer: 4919.20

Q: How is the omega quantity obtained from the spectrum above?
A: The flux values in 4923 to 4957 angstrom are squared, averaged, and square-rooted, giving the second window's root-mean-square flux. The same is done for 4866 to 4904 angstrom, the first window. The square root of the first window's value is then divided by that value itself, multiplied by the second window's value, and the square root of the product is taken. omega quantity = 2.03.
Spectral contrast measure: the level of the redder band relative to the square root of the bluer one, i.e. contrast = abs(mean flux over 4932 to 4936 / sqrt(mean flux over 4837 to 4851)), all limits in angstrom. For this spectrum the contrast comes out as 4.25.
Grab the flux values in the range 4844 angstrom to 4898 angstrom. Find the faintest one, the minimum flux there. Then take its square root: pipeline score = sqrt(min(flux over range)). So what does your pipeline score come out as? 3.16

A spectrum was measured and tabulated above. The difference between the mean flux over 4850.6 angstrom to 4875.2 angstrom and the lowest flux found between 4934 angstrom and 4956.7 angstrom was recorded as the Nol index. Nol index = 2.3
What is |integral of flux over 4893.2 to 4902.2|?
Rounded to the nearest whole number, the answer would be 153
